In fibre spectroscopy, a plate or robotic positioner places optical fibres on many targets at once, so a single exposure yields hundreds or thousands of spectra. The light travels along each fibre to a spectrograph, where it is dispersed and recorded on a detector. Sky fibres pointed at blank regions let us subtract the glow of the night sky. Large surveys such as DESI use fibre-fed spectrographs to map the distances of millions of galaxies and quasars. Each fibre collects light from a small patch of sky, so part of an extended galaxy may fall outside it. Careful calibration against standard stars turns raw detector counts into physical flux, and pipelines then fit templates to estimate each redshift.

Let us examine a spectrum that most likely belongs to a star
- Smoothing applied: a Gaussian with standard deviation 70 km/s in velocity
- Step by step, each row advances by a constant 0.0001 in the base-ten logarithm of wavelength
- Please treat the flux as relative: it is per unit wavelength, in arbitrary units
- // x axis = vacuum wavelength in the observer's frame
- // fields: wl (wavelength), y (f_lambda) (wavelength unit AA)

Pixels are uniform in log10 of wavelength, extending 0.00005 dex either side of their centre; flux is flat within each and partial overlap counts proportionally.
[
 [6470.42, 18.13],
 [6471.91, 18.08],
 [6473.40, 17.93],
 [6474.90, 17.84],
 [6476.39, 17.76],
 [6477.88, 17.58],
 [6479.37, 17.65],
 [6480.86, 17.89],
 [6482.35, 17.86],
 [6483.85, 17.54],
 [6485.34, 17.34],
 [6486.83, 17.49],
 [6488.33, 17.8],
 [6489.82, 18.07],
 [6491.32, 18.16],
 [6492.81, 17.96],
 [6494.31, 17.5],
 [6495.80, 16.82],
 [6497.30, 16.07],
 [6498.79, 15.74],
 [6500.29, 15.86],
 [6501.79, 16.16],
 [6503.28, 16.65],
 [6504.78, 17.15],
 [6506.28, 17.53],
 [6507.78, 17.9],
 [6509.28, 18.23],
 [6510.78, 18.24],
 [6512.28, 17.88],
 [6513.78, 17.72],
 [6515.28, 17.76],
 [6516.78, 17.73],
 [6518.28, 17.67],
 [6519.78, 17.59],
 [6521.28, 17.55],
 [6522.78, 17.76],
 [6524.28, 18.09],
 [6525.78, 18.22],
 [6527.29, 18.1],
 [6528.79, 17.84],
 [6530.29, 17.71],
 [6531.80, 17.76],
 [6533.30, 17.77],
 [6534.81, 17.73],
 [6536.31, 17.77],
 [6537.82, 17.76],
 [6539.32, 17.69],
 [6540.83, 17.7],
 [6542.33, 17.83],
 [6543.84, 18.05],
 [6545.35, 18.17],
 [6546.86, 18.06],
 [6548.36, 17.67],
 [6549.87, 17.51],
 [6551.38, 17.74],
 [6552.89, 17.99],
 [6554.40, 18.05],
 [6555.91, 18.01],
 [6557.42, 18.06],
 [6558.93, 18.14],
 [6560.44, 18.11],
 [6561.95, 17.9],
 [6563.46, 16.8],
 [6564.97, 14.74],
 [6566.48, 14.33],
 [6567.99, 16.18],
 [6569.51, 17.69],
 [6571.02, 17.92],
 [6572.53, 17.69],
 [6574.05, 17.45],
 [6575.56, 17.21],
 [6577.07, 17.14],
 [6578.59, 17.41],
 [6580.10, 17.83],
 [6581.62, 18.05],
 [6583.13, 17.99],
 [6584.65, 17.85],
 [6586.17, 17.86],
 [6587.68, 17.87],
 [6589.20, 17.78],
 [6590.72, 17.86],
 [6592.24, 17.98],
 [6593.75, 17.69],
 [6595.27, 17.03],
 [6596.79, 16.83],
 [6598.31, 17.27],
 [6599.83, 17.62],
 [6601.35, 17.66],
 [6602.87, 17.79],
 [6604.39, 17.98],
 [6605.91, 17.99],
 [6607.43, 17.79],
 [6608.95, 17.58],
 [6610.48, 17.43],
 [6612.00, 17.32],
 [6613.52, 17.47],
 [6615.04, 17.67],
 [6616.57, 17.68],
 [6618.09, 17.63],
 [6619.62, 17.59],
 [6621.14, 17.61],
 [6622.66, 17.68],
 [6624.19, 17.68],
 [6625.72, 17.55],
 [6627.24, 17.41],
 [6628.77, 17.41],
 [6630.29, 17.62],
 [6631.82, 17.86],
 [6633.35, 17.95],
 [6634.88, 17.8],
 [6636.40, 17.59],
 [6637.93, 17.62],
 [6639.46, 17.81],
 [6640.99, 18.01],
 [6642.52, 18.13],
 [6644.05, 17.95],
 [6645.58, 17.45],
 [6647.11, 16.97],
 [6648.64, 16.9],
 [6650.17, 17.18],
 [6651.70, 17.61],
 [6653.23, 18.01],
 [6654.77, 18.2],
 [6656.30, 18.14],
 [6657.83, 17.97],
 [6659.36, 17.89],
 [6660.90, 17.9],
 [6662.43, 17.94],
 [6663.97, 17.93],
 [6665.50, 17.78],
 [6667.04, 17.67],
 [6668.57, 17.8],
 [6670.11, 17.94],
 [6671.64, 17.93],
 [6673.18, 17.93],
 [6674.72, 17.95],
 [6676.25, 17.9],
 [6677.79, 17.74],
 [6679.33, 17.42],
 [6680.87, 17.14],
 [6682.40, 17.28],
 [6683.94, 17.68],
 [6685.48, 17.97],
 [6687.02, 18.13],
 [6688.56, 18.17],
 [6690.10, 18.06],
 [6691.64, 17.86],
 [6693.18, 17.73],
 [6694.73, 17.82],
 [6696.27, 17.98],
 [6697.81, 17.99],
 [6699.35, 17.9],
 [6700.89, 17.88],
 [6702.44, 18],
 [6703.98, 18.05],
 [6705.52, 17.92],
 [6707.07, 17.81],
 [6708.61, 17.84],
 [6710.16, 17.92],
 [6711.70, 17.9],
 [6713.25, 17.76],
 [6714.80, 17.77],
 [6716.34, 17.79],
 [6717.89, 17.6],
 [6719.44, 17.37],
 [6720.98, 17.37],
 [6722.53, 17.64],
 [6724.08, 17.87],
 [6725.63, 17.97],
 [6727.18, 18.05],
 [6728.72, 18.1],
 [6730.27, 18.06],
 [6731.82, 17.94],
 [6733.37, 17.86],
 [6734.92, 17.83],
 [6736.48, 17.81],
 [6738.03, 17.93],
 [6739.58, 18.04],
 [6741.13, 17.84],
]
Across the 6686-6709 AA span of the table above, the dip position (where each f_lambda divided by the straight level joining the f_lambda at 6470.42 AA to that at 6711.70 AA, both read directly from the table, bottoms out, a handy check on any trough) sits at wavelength 6693.18 AA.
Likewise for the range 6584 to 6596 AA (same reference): 6595.27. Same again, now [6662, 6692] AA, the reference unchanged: 6680.87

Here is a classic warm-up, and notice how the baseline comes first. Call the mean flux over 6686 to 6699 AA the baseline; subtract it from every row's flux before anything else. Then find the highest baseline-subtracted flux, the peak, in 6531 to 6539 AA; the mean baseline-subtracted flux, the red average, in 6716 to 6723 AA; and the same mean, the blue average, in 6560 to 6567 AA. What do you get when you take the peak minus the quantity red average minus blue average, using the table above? -1.4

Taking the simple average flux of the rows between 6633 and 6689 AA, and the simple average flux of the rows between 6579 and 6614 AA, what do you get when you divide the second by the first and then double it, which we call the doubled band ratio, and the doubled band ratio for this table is 1.99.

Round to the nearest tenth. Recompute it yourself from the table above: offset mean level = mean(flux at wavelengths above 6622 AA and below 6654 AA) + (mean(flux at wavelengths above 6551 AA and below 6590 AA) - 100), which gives -64.9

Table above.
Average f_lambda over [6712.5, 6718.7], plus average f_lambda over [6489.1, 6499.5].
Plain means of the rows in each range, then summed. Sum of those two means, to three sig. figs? 34.9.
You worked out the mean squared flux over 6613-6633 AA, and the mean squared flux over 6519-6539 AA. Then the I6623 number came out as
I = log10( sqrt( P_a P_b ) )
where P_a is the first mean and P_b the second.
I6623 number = 2.50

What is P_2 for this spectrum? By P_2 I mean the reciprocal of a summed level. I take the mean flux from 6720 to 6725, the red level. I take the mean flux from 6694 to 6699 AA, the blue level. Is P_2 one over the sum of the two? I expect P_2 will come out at 0.0281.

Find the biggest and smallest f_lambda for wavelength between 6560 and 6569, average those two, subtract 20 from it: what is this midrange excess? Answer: -3.78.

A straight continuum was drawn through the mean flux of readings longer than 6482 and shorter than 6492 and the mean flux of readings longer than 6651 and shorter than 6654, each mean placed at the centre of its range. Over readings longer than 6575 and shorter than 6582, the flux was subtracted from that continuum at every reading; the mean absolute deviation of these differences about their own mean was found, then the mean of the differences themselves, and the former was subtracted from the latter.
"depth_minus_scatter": -0.07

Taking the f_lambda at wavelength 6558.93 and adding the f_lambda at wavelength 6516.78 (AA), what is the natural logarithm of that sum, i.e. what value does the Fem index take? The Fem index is 3.58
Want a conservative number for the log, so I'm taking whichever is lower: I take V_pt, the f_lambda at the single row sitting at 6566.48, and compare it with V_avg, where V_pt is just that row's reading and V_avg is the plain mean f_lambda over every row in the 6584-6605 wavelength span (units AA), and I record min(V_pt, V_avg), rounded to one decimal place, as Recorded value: 14.3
